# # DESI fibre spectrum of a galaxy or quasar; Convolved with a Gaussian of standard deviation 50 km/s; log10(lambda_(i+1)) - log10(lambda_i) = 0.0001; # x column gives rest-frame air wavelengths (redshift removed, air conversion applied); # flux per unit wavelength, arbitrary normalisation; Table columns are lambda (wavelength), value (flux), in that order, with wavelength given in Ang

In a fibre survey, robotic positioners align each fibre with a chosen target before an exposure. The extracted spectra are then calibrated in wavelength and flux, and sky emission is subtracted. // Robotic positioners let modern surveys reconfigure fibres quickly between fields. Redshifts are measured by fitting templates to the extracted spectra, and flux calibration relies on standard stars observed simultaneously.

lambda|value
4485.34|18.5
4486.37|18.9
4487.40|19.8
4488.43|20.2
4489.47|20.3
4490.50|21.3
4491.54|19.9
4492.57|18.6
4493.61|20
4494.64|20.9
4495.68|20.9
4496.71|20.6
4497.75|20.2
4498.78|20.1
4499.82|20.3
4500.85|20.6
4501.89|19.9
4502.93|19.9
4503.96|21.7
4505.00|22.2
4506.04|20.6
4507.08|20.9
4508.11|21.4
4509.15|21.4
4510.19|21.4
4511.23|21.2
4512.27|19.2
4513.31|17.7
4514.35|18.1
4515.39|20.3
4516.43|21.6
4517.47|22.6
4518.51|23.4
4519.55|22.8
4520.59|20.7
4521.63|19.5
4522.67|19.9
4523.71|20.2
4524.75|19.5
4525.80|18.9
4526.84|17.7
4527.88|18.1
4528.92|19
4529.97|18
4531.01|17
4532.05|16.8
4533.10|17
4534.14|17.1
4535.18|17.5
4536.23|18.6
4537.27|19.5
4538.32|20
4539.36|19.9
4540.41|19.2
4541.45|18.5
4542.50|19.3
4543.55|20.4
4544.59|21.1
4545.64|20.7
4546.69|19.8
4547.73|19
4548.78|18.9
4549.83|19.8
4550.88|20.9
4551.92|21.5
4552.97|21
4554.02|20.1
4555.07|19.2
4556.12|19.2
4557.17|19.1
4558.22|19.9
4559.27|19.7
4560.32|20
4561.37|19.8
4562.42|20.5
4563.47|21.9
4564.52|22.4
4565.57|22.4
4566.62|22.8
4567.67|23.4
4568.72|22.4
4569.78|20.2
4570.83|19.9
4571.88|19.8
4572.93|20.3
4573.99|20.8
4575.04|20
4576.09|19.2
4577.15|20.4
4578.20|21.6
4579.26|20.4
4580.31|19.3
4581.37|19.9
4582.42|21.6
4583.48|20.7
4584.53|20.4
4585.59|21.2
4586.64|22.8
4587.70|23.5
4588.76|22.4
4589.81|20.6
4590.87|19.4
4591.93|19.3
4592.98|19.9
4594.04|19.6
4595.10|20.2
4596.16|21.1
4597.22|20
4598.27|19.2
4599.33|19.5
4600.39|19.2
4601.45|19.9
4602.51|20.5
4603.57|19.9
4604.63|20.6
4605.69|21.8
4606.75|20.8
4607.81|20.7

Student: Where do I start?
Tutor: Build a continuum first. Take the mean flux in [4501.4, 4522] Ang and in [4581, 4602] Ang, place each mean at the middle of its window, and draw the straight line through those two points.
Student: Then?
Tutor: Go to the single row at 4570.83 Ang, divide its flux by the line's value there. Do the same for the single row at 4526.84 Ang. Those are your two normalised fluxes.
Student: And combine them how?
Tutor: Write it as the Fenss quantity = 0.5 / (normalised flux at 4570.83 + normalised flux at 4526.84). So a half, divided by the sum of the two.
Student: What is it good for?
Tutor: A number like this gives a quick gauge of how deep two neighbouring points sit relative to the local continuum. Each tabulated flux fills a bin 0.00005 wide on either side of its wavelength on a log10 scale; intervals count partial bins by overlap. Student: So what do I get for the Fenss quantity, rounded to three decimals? 0.275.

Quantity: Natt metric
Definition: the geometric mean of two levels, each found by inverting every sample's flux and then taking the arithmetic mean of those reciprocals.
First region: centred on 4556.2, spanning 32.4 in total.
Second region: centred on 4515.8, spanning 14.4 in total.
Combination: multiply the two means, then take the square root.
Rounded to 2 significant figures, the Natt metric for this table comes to 0.049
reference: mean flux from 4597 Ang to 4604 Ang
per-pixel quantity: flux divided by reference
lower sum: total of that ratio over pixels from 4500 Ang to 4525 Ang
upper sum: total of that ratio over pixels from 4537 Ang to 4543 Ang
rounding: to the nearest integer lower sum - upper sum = 19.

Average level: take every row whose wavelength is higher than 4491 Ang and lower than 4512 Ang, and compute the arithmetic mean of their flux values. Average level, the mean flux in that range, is 20.6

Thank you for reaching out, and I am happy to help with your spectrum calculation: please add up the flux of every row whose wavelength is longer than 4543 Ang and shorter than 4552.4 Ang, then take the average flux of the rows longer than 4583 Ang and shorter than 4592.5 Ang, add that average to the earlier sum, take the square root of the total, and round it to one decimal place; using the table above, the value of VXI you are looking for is 14.3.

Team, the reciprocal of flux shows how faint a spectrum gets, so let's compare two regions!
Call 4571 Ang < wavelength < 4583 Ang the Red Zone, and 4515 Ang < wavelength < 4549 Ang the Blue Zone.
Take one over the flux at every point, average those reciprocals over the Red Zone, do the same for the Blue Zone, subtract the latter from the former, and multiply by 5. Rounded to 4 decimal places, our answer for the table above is -0.0119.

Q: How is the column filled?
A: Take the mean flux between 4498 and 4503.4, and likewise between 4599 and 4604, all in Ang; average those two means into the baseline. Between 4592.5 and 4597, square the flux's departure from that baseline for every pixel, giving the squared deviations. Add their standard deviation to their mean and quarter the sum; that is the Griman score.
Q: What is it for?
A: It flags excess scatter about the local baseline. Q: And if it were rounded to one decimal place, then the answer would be 0.2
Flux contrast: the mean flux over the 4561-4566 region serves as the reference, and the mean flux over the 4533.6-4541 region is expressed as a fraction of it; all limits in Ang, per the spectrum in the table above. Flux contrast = 0.88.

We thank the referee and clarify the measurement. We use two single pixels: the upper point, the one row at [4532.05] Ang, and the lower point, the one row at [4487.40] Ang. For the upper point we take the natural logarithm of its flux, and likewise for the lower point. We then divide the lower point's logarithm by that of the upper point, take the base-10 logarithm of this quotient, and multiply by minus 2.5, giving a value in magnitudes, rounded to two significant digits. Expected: -0.061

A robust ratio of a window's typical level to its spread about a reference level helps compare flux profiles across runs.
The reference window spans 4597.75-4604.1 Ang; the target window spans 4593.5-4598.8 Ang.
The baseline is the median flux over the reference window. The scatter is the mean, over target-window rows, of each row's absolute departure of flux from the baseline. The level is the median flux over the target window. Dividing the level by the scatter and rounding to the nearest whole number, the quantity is 36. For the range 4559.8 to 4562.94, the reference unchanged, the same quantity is 50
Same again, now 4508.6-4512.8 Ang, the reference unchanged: 16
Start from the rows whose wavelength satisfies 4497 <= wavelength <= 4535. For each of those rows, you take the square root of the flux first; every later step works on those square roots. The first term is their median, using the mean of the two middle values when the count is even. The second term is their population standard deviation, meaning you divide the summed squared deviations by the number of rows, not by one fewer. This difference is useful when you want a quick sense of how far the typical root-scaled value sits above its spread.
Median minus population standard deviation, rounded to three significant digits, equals 4.29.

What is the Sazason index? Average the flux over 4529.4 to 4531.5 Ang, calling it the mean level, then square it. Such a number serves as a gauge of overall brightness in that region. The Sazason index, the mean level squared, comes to 306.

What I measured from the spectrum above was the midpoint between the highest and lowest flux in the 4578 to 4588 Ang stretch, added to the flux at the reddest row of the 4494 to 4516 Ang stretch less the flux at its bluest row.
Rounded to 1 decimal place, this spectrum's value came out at 20.8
